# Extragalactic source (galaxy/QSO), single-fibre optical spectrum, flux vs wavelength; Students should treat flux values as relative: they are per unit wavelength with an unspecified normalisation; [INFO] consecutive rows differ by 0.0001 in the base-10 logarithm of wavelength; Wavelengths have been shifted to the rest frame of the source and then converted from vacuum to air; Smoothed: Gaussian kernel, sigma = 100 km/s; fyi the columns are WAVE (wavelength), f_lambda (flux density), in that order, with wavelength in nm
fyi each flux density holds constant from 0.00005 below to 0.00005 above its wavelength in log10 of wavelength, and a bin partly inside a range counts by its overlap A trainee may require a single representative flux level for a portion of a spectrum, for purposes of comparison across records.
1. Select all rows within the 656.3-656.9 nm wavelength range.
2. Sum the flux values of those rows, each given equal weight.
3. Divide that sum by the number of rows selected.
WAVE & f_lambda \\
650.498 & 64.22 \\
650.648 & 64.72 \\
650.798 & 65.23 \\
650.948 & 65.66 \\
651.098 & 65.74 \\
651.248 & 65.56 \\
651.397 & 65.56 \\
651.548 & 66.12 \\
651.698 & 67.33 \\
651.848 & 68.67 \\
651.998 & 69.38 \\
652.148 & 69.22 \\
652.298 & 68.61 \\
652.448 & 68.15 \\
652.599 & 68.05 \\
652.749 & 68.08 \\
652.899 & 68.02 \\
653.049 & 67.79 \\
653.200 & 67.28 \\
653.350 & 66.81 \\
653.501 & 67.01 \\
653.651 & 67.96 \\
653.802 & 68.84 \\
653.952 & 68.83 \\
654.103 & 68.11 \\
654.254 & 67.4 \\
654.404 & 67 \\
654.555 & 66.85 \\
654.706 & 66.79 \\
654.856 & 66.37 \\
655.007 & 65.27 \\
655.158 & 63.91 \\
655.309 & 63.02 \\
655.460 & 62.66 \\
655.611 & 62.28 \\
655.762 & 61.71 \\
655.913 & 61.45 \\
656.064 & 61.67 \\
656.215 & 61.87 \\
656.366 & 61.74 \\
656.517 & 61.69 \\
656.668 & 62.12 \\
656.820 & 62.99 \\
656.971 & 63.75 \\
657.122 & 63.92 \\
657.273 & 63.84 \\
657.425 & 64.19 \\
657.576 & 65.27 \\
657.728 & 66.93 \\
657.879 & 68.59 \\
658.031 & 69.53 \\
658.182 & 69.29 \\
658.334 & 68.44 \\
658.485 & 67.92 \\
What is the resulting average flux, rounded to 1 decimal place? 62.1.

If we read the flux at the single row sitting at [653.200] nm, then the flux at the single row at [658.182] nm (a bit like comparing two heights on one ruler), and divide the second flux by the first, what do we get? 1.03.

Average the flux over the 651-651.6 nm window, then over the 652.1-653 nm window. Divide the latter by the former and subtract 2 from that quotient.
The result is -0.96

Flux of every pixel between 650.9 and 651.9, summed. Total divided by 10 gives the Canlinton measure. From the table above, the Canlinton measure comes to 46.5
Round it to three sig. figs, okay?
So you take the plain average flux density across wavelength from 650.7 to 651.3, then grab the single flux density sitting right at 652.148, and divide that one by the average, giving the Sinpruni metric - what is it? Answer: 1.06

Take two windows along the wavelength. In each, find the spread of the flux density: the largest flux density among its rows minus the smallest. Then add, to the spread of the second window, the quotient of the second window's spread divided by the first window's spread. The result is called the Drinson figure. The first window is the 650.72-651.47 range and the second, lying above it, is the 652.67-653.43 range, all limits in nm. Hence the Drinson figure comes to 3.8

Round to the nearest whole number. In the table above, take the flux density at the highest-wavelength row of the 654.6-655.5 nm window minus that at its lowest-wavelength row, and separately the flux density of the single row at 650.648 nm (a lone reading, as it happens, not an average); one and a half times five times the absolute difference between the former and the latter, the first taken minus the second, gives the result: 516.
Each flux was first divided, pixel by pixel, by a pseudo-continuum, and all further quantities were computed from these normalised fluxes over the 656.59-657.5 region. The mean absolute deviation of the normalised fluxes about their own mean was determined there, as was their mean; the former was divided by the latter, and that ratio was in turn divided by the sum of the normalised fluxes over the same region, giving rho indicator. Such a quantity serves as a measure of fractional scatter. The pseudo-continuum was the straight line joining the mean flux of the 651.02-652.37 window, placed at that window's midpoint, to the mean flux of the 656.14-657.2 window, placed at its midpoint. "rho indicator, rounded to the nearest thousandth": 0.002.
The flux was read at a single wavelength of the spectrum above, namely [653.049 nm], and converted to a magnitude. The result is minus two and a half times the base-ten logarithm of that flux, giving -4.58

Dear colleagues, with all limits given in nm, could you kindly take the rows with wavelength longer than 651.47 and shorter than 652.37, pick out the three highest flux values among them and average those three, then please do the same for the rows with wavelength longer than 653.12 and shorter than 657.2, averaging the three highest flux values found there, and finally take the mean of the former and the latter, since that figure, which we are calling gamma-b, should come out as 68.8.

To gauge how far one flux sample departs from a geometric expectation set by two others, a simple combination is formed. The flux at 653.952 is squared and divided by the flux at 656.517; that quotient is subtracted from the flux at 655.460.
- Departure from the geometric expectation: -14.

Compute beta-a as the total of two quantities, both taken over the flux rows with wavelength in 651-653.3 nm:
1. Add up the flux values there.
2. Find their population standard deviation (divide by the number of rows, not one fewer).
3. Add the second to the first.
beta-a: 1015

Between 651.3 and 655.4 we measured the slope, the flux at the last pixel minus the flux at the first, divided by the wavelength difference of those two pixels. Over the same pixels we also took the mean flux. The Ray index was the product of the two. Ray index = -44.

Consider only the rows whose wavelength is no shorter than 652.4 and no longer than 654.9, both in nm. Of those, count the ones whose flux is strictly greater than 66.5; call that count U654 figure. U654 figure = 16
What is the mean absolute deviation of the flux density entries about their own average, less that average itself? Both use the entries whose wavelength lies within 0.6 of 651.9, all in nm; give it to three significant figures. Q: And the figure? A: -66.7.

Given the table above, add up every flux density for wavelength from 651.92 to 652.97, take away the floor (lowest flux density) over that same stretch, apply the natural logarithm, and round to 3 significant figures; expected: 6.02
